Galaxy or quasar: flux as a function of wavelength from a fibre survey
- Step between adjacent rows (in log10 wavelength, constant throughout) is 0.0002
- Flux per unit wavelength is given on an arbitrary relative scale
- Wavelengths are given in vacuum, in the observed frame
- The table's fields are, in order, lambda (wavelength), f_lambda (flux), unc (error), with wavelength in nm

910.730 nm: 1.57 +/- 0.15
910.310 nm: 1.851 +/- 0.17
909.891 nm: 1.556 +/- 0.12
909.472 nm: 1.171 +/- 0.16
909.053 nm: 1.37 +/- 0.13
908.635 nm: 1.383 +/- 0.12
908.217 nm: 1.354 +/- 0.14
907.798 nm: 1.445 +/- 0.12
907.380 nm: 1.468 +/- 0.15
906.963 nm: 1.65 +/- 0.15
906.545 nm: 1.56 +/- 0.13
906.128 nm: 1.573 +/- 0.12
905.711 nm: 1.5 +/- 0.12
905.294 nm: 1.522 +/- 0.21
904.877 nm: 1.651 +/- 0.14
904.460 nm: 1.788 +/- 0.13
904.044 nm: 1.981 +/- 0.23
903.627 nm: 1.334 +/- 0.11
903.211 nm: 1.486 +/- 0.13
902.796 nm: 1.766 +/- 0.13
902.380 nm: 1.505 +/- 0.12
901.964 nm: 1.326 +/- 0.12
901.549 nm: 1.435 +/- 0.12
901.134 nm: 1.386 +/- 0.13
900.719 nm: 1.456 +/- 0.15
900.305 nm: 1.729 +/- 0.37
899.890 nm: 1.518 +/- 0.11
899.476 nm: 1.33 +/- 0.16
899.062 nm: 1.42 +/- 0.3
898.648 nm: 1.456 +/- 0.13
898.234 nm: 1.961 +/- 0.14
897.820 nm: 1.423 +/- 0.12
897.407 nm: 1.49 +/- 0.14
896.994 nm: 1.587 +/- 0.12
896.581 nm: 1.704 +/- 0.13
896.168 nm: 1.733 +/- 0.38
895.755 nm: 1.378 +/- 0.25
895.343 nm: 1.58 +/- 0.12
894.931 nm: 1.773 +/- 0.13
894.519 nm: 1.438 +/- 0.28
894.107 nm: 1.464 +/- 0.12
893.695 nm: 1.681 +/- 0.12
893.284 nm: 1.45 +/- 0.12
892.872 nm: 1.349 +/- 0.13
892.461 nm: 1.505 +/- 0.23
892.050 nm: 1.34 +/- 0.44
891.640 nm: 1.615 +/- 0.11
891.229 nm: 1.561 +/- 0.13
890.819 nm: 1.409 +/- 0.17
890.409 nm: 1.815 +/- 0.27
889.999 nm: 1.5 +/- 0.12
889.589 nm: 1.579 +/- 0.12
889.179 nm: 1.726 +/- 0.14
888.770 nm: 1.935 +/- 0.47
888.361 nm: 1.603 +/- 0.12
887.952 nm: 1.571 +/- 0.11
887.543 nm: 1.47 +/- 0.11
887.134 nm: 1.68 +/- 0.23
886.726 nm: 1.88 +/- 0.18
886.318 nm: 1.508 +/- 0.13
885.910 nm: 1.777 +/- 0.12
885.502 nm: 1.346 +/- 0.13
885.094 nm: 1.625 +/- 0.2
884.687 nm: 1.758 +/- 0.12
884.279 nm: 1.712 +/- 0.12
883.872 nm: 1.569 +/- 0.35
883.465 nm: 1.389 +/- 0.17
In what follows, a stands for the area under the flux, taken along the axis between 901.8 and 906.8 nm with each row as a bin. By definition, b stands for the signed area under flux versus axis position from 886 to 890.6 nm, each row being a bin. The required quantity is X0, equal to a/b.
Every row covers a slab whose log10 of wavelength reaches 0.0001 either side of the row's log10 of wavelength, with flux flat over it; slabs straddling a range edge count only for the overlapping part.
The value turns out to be 1.0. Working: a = 8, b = 7.7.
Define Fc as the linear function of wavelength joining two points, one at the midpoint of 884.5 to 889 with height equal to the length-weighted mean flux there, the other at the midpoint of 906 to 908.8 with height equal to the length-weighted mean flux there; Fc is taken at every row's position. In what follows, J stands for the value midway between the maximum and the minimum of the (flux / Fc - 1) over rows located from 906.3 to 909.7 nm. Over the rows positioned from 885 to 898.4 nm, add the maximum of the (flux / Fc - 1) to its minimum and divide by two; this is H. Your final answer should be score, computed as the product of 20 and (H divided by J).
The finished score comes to -13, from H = 0.03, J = -0.050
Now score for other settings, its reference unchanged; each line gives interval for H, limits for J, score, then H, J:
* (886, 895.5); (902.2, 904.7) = 2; 0.01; 0.092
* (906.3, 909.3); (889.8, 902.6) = 4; 0.01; 0.044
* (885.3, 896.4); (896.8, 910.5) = -1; 0.00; 0.051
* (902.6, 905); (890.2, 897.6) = -76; 0.09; -0.024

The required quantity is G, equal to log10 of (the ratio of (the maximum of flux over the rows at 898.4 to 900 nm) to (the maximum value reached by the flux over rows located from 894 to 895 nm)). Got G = -0.07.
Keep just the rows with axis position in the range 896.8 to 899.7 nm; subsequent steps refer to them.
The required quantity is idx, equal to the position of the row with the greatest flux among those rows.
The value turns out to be 898.234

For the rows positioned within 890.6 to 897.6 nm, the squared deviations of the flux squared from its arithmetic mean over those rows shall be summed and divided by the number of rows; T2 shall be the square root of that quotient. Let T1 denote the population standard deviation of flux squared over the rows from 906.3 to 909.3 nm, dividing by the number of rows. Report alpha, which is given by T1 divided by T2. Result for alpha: 0.7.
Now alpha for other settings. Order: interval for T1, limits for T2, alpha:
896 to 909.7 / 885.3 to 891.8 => 1.1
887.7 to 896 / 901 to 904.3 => 0.7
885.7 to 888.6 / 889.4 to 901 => 0.9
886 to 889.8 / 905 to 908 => 2.6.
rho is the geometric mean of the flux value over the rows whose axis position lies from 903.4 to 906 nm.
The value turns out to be 1.62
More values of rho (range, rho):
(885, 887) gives 1.62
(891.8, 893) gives 1.40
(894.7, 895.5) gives 1.67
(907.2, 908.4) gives 1.42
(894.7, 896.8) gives 1.63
